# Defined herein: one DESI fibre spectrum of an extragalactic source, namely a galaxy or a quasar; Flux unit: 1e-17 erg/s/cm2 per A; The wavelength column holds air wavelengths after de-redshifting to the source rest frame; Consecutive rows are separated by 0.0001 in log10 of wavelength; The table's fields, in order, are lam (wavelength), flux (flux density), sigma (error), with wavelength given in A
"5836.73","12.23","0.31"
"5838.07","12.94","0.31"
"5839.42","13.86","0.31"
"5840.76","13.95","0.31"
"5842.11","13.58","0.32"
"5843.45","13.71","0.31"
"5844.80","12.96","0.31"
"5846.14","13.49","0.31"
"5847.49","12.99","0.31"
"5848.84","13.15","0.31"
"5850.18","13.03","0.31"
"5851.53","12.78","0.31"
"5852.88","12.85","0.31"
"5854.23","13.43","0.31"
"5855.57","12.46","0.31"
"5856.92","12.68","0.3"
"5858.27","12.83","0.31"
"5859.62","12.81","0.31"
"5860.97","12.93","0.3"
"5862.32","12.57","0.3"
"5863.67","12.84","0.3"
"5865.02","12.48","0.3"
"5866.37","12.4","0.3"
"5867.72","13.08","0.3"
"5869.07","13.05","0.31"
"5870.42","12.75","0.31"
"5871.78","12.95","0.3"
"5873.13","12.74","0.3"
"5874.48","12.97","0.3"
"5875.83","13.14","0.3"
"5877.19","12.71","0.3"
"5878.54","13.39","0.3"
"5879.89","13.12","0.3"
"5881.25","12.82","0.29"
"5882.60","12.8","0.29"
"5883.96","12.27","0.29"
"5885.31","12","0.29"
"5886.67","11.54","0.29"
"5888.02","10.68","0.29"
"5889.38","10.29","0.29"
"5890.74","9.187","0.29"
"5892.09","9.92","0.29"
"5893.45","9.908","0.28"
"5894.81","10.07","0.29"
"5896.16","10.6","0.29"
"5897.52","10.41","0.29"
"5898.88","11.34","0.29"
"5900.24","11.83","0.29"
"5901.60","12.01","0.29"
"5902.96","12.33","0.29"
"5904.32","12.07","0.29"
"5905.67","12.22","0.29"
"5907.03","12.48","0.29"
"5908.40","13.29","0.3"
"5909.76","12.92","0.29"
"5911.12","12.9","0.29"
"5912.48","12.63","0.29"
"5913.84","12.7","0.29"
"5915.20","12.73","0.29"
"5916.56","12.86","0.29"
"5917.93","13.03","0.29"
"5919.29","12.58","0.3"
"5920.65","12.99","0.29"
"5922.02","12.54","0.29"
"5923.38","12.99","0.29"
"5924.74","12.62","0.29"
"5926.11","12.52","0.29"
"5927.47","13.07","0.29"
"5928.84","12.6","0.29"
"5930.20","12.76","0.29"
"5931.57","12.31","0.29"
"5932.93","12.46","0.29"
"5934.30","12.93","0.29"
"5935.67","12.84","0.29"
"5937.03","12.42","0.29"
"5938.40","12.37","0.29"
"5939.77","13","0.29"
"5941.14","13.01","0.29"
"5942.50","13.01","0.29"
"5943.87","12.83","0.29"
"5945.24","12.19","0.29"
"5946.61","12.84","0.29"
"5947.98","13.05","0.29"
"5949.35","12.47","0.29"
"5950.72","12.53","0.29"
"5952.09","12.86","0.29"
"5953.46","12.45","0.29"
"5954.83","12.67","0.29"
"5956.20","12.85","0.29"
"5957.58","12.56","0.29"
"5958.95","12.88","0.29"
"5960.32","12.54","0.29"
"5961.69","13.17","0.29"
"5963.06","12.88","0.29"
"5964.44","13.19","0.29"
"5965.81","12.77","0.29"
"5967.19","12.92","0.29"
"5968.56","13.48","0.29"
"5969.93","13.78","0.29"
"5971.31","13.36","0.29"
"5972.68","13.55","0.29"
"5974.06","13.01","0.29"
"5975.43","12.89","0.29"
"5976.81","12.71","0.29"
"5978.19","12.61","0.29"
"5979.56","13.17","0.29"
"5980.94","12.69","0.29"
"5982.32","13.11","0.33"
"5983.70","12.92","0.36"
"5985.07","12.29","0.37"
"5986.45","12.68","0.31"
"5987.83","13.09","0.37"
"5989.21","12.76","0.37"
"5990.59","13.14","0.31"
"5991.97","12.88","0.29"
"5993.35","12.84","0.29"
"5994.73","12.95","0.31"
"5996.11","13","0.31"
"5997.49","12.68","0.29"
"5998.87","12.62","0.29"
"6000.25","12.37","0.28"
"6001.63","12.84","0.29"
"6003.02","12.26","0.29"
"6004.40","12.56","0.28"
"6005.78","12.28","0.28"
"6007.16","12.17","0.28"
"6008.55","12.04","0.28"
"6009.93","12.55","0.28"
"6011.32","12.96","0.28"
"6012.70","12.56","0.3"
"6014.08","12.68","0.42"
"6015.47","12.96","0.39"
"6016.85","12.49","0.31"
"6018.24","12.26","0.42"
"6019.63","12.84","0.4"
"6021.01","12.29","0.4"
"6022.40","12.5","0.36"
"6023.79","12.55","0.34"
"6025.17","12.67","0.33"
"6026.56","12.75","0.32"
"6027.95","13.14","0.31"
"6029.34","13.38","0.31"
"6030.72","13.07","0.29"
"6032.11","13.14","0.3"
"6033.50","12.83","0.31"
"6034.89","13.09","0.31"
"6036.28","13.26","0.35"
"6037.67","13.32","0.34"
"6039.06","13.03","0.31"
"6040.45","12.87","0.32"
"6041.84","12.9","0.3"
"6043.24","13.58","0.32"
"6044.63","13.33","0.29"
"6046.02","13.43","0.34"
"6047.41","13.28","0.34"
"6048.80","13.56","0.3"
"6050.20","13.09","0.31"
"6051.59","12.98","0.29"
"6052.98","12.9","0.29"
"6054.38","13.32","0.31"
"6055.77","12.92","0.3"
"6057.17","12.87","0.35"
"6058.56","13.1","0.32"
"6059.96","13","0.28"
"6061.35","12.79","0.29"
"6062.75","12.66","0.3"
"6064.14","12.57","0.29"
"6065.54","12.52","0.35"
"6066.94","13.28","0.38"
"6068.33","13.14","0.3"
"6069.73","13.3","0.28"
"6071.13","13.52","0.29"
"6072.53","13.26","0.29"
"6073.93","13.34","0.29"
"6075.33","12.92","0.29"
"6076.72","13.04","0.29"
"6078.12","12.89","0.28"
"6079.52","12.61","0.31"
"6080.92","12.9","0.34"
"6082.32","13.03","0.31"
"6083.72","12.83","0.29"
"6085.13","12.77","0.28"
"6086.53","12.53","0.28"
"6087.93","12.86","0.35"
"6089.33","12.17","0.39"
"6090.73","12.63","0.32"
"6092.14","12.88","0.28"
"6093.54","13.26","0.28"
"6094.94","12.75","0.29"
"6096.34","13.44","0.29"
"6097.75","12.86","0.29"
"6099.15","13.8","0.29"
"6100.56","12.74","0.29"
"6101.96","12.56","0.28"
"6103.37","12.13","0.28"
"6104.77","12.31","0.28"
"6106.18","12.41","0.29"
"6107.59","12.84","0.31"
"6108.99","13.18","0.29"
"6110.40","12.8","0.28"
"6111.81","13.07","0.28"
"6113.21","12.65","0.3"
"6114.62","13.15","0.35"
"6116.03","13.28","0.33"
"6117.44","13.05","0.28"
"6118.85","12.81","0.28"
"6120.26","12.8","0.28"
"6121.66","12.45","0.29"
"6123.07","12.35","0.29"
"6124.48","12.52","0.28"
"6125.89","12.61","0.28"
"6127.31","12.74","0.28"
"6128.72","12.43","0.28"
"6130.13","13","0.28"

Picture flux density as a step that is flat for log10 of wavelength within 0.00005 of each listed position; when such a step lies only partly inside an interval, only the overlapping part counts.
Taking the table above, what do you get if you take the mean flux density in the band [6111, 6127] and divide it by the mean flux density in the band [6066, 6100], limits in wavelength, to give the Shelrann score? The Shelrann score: 0.98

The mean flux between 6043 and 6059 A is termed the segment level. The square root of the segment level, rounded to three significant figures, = 3.63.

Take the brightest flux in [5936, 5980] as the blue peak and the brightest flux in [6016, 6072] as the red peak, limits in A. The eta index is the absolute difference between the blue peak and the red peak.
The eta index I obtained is 0.20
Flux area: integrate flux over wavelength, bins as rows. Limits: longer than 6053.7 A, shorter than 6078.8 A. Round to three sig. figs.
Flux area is 327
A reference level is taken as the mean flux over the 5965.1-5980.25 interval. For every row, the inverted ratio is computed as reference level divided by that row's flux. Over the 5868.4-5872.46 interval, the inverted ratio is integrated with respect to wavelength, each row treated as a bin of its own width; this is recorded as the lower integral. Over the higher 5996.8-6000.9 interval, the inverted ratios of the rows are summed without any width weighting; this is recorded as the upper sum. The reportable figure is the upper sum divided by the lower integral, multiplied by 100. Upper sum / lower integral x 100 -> 76.1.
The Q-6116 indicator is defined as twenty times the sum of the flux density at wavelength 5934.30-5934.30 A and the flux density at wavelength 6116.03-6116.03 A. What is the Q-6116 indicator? 524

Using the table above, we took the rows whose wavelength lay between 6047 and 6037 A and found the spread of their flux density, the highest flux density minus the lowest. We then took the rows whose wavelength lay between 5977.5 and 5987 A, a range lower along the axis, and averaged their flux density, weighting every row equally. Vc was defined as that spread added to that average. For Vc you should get 13.5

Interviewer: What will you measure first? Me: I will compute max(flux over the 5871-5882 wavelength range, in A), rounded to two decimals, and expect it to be 13.39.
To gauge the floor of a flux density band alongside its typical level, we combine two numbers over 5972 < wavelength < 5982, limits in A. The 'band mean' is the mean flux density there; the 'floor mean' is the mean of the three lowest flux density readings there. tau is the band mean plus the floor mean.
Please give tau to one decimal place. 25.6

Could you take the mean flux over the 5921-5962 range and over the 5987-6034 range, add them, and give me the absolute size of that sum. 25.42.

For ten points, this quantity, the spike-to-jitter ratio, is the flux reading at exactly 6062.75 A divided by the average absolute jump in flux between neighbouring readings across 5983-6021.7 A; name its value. 39.5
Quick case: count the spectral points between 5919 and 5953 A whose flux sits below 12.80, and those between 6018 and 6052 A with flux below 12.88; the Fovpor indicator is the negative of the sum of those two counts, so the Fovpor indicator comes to -22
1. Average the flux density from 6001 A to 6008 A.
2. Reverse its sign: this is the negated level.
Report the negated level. -12.4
